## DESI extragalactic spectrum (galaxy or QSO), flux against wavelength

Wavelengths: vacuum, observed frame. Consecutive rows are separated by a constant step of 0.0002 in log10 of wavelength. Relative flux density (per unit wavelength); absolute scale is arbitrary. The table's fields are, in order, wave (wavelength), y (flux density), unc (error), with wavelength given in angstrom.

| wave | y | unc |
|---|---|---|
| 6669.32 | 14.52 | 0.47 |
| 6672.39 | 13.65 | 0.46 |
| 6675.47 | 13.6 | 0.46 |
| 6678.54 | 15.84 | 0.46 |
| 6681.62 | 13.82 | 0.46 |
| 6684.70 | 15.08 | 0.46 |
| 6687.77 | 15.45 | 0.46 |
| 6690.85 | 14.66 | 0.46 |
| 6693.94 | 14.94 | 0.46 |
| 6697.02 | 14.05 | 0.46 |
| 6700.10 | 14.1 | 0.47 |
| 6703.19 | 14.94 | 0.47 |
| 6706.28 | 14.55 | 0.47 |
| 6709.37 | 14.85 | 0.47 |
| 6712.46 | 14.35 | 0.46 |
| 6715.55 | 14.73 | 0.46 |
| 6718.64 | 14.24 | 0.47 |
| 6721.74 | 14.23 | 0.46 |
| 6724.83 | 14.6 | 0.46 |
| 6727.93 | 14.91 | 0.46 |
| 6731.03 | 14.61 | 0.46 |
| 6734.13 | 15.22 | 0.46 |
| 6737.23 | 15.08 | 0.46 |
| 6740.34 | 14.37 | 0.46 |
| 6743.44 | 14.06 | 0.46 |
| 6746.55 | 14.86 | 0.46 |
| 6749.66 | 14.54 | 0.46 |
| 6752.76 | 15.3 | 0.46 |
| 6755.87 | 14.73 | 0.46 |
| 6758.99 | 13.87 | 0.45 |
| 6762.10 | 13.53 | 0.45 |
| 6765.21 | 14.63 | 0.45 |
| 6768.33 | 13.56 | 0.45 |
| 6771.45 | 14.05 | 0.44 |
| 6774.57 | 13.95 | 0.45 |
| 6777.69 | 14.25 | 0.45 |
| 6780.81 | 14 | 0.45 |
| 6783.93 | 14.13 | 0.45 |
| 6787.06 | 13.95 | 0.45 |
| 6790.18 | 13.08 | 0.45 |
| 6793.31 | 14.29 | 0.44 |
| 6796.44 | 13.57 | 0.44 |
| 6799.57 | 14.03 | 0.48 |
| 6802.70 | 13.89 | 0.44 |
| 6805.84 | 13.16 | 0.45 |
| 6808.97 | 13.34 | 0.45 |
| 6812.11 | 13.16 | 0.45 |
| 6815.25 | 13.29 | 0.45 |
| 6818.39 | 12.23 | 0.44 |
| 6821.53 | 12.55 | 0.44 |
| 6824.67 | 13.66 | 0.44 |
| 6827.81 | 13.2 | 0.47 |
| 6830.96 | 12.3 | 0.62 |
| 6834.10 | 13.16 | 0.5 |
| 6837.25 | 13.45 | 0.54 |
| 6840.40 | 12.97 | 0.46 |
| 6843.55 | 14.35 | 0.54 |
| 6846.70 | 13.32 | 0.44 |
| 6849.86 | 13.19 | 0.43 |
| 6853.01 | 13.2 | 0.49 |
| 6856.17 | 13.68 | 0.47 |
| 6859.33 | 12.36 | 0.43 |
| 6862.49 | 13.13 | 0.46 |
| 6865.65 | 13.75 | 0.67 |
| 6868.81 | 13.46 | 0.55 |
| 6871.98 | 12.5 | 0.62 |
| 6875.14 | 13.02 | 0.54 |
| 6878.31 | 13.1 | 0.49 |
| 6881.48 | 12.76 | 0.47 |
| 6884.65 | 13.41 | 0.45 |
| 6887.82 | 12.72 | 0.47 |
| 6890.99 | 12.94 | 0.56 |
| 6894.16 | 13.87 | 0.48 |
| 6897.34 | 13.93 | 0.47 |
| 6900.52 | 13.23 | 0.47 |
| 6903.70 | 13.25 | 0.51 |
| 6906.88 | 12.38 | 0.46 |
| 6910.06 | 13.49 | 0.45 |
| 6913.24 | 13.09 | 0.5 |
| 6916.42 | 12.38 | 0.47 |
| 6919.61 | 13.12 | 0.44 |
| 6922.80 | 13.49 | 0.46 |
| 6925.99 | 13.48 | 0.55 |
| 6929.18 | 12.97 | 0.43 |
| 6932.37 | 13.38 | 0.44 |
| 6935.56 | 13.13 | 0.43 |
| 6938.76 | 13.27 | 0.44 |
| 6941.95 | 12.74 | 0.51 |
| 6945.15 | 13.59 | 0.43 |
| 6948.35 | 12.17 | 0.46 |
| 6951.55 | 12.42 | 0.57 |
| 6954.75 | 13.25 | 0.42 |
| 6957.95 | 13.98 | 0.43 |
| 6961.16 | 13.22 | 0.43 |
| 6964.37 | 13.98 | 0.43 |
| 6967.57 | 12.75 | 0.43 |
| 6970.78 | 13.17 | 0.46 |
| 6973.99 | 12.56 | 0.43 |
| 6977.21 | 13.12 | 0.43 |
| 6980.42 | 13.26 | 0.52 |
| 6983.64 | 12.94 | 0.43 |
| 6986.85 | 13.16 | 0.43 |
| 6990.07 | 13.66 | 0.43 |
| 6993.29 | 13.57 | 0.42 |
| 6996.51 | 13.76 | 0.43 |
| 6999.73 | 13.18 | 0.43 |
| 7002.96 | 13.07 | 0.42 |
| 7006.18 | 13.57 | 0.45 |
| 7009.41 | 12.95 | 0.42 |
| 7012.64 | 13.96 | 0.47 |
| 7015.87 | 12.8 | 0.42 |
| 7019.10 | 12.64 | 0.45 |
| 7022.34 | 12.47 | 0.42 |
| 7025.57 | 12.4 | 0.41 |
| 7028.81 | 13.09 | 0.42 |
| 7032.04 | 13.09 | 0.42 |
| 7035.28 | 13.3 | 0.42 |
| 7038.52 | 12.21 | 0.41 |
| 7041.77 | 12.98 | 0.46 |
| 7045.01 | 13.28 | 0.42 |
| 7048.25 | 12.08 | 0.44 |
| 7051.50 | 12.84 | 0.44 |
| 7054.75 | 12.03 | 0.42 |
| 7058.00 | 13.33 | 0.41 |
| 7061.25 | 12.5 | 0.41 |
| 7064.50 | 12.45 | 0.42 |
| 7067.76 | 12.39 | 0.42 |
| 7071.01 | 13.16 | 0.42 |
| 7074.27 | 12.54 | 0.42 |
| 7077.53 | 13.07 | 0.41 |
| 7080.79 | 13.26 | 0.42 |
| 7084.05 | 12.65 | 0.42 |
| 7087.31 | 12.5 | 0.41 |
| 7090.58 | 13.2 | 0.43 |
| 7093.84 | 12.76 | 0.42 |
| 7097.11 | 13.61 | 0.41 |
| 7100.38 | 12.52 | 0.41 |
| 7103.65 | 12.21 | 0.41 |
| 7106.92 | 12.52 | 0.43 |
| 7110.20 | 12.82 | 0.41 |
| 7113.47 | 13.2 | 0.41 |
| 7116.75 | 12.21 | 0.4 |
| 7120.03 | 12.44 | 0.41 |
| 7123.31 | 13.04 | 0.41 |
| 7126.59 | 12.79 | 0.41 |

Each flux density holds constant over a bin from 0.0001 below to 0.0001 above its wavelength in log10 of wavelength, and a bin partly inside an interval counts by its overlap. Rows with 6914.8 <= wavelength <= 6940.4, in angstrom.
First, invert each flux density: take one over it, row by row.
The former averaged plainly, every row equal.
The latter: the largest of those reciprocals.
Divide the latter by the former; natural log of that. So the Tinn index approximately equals 0.060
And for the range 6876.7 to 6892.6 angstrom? 0.020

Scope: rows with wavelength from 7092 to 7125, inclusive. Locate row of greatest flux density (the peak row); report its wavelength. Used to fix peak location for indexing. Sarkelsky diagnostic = 7097.11 angstrom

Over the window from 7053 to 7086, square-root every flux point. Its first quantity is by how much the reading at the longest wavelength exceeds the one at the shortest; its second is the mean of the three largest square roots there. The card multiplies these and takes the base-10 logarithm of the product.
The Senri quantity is -0.5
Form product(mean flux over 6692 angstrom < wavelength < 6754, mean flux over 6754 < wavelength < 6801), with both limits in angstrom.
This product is 204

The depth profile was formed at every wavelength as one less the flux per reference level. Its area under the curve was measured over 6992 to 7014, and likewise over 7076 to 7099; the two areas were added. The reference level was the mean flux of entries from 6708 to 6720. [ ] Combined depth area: 4.1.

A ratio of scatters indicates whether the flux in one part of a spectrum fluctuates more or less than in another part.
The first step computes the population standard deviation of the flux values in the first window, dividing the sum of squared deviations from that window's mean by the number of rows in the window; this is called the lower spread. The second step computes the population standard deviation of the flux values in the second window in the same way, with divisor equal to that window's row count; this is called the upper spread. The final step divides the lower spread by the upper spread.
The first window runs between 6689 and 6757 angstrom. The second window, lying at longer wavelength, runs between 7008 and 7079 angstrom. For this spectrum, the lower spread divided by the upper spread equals 0.77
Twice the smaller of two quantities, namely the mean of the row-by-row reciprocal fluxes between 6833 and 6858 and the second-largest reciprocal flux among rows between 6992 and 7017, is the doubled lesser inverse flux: 0.149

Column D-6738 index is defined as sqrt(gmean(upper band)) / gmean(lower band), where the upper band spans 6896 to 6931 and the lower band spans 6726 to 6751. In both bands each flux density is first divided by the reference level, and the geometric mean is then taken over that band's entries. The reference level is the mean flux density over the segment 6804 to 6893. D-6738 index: 0.894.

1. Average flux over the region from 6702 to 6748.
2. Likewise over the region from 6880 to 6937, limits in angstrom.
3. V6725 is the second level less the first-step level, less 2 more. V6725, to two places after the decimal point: -3.47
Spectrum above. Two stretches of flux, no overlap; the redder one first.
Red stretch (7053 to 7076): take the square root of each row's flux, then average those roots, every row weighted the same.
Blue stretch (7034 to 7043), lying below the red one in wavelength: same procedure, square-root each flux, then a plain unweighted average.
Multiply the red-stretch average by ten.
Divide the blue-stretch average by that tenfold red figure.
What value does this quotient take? 0.101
